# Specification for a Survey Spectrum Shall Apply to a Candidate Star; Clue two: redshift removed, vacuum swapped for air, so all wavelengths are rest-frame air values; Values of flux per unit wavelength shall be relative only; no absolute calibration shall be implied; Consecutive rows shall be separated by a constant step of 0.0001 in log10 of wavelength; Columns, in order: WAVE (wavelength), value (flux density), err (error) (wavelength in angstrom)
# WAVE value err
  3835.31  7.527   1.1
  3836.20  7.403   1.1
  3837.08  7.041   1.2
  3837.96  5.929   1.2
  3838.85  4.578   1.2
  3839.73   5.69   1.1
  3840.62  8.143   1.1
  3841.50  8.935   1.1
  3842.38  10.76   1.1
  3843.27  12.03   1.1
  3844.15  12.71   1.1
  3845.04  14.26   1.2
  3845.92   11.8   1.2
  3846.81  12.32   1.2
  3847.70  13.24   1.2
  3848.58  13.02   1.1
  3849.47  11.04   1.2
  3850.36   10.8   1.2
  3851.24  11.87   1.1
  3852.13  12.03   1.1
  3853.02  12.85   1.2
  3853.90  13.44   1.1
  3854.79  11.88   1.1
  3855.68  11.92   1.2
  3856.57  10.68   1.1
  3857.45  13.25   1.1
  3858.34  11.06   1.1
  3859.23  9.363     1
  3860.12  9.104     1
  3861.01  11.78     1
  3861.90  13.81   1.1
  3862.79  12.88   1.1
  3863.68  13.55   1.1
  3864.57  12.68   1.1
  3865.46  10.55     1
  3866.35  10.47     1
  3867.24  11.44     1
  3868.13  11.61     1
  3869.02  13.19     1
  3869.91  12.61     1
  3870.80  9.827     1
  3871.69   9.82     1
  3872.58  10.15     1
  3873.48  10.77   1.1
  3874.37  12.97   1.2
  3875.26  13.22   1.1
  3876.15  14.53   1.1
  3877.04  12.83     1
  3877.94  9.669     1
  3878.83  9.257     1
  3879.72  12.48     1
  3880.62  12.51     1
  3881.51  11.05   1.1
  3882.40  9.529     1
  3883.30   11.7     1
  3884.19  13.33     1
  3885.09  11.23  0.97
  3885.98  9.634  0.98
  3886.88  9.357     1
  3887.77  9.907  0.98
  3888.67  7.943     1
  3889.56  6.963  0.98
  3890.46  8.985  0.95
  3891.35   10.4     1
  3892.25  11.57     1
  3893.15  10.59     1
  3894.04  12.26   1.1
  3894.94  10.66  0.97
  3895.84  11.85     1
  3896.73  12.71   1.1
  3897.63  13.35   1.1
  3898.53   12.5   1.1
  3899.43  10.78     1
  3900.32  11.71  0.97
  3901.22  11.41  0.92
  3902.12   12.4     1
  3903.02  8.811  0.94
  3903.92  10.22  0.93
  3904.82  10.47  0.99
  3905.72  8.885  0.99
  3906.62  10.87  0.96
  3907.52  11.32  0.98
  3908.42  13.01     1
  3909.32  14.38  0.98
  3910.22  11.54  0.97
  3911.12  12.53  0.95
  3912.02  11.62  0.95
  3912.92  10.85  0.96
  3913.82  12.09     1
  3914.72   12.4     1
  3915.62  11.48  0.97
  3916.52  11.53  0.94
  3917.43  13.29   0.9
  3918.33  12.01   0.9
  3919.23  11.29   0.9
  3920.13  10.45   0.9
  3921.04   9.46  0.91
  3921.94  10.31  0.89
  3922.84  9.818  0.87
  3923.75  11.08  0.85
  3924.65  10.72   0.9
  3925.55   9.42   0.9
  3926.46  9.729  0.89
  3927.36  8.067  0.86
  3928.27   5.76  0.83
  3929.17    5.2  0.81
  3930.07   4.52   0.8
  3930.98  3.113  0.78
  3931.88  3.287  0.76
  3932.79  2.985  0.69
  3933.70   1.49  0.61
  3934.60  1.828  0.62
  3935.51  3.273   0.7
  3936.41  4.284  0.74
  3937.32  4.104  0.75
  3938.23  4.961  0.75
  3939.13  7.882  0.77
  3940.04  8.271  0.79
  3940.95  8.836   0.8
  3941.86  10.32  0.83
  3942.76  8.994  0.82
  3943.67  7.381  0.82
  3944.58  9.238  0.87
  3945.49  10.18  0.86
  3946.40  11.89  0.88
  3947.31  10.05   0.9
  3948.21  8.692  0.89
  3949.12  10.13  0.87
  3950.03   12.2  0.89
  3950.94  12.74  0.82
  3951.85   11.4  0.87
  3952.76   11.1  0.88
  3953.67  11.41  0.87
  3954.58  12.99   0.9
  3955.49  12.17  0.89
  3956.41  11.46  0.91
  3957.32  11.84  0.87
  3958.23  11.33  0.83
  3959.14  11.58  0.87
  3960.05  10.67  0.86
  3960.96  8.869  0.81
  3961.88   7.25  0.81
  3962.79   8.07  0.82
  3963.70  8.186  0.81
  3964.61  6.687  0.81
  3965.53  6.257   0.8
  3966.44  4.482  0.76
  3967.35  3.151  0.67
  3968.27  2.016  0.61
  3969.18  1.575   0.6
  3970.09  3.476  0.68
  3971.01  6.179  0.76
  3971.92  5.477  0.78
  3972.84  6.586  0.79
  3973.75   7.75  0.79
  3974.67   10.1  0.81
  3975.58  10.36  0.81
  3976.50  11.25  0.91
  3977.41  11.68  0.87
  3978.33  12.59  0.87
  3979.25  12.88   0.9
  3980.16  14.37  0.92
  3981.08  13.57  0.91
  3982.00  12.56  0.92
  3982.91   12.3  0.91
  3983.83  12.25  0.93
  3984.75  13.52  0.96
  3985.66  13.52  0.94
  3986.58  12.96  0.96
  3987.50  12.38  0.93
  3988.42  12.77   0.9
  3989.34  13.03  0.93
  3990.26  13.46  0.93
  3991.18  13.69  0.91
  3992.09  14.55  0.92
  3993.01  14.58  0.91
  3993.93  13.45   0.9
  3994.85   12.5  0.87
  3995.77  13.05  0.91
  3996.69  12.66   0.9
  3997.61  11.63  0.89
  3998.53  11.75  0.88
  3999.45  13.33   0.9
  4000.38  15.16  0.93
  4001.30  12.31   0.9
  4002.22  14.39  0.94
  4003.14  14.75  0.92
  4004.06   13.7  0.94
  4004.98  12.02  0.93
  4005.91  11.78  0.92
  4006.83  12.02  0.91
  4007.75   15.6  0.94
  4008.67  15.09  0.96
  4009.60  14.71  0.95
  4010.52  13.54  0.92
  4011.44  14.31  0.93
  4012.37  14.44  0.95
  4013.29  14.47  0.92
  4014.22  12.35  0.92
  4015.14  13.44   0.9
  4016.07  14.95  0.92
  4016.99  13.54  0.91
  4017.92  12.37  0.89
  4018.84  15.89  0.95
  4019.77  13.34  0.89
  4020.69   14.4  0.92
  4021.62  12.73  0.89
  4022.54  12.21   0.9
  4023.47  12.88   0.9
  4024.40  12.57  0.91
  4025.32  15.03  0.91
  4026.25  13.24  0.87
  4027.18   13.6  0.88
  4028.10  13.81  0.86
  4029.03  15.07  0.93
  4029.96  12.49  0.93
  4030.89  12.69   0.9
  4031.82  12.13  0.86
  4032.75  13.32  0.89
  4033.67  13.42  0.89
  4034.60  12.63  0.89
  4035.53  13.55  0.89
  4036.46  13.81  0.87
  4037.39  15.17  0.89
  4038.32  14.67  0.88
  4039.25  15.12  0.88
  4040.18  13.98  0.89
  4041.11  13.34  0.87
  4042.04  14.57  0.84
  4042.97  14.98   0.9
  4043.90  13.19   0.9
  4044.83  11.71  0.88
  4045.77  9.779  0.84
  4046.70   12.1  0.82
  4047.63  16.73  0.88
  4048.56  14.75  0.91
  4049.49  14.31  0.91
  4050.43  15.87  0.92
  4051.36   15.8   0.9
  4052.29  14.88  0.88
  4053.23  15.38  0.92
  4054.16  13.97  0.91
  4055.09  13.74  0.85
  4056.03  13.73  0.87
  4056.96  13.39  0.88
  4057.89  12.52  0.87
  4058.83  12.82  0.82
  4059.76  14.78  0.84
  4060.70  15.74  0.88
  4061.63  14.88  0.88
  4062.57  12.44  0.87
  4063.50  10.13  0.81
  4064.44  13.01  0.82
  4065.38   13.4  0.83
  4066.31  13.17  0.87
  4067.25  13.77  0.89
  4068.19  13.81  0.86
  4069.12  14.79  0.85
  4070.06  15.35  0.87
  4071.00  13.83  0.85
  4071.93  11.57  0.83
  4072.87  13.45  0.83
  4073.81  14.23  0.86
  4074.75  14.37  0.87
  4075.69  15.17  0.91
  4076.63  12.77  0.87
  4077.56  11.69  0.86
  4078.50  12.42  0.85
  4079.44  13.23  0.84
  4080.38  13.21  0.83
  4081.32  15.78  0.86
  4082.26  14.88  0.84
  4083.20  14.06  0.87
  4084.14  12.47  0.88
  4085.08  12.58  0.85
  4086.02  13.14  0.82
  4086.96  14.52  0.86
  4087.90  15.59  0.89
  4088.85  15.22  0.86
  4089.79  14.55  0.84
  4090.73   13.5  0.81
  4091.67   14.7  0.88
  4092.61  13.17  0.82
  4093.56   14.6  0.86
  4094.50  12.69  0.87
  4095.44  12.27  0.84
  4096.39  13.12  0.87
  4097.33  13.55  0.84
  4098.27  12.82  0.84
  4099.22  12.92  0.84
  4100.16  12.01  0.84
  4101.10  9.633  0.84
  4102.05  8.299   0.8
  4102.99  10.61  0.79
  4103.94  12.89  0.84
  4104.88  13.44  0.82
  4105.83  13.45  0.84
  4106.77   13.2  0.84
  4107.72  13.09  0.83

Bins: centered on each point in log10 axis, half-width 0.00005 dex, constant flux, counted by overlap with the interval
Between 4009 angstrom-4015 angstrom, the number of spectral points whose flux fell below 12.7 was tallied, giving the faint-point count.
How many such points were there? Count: 1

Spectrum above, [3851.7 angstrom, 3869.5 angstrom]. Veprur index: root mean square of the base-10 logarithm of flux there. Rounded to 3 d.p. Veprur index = 1.073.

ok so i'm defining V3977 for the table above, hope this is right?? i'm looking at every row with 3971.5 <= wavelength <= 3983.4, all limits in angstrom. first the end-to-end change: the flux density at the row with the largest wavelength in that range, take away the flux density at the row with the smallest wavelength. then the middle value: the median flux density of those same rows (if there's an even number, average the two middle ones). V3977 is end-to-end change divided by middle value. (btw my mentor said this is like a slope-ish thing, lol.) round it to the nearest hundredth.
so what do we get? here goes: 0.58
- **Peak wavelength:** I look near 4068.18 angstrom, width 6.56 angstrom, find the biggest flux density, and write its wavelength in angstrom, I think 4070.06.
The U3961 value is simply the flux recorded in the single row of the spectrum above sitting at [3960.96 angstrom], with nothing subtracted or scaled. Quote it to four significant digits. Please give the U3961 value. 8.869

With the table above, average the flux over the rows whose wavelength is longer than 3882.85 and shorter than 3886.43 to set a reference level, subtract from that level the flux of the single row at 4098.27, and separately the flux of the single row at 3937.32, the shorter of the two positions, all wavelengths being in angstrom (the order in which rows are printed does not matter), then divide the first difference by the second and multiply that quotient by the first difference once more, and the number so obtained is 0.2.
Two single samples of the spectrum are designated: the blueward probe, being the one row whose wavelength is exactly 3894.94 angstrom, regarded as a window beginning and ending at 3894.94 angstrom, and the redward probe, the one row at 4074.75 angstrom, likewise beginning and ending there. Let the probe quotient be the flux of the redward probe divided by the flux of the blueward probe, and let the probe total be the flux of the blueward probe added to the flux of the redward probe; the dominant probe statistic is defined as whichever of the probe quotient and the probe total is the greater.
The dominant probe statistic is 25.0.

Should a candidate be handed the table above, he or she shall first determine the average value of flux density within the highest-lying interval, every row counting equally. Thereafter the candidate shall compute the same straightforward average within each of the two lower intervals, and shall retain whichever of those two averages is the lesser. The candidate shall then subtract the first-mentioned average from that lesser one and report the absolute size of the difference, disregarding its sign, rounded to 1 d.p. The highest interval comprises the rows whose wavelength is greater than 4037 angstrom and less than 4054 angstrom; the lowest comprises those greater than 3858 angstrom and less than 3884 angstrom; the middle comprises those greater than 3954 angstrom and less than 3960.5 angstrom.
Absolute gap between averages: 2.7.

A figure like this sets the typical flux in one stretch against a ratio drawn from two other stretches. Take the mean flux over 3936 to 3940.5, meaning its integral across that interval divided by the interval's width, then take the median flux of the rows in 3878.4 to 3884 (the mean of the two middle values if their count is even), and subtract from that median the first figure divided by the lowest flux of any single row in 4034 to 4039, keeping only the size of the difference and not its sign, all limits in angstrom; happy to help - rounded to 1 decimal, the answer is 10.9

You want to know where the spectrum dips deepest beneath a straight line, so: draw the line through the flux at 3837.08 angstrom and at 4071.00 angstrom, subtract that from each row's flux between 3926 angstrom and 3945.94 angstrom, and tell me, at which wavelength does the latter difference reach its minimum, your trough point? 3933.70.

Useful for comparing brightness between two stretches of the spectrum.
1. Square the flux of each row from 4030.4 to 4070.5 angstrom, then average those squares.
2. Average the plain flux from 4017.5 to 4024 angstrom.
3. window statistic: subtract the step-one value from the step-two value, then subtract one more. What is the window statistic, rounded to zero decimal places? -180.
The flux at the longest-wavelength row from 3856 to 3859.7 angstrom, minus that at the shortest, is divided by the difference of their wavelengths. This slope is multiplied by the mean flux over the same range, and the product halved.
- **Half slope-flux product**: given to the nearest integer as -3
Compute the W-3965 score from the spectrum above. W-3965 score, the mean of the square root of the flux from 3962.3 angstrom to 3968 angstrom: 2.4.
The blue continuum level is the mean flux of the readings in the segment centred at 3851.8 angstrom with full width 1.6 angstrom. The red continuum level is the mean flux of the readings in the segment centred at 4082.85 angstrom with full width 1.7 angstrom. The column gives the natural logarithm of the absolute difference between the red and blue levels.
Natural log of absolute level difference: 0.9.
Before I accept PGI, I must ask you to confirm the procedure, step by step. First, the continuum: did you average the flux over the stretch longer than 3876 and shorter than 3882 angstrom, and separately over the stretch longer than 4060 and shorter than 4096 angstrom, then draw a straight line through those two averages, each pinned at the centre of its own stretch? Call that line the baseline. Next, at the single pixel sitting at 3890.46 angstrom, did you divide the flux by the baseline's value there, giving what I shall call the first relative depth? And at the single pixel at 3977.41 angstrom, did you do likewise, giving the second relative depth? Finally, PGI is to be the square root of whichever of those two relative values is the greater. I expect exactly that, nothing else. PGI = 0.96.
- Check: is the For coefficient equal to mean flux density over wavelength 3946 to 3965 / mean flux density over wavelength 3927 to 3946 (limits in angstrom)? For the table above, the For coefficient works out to 1.78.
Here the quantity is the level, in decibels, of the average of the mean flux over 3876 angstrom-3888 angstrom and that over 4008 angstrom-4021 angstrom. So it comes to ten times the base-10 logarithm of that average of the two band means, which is 11.0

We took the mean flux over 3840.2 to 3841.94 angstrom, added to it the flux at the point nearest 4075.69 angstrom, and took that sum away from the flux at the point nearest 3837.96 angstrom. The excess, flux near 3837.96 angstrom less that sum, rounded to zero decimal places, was -18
